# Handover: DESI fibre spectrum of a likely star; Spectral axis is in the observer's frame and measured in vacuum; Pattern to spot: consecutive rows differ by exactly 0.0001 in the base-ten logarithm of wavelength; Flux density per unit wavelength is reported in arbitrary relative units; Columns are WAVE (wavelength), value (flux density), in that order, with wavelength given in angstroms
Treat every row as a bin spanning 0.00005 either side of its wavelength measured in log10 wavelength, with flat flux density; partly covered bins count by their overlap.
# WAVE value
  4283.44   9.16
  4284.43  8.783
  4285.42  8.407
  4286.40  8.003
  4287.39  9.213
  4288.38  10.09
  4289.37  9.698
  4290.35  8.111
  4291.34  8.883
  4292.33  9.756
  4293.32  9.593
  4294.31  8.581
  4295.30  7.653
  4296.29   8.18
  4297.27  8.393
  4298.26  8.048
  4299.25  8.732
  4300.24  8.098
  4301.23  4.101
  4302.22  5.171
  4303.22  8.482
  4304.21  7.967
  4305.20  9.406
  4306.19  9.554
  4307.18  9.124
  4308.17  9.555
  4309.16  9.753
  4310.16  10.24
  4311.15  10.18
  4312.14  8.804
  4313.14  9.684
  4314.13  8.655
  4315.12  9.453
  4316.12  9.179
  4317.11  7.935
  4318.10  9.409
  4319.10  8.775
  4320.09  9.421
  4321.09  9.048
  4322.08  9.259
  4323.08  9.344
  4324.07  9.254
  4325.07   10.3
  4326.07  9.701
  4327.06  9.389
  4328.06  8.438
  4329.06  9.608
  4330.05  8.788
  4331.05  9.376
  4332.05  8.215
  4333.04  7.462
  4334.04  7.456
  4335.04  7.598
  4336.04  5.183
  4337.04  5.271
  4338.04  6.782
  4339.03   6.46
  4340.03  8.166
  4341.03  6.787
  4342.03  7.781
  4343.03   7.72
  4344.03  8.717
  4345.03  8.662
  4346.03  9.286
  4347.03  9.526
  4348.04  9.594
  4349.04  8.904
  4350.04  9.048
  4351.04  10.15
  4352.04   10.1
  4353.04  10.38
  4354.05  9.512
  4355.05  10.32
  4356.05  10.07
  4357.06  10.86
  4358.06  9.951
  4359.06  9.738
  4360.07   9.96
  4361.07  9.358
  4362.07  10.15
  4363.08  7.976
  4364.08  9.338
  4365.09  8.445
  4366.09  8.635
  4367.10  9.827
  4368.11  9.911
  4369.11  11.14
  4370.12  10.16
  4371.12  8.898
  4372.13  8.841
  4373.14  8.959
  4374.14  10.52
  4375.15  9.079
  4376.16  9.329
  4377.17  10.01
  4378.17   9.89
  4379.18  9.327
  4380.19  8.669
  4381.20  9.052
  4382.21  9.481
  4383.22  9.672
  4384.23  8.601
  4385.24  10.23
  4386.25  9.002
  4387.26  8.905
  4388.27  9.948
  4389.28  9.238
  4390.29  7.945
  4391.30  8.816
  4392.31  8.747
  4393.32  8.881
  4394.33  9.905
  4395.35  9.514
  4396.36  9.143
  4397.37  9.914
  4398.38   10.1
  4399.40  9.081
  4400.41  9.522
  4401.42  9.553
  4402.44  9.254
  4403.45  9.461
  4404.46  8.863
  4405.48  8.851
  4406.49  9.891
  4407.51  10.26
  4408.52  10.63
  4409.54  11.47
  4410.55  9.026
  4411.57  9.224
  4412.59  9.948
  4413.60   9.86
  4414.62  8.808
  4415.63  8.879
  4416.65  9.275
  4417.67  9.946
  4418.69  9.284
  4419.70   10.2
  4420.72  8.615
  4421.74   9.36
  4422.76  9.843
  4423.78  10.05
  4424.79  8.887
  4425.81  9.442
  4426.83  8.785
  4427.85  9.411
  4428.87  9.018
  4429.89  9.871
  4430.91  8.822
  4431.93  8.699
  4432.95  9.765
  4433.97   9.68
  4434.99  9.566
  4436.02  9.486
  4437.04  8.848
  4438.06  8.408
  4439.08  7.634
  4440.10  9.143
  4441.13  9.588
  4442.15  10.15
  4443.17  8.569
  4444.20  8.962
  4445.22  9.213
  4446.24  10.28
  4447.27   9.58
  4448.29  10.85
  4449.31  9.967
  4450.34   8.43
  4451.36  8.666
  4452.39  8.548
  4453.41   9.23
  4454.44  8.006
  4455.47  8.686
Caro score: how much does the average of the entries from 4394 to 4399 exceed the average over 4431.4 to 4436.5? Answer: 0.3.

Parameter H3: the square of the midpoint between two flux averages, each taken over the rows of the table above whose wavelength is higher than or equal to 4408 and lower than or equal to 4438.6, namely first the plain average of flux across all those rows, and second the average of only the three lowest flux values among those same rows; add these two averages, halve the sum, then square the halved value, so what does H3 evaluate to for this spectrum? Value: 81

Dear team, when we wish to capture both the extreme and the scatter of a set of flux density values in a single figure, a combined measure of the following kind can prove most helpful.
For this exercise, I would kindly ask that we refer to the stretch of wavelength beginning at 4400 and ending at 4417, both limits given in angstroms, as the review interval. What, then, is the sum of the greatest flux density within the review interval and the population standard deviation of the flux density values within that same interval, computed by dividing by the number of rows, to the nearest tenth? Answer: 12.2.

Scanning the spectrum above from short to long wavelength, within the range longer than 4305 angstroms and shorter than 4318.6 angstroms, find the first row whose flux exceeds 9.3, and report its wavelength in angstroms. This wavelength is 4305.20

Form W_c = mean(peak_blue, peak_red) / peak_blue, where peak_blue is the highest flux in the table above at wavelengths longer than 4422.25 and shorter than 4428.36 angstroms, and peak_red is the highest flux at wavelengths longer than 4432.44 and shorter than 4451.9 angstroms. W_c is 1.040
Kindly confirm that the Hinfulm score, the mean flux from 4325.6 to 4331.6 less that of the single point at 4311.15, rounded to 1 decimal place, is -1.0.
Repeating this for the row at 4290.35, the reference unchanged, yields 1.1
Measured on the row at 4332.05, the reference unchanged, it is 1.0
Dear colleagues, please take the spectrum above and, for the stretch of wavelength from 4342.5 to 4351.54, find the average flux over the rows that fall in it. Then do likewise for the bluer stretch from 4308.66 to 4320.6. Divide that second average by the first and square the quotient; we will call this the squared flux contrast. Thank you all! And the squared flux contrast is 1.05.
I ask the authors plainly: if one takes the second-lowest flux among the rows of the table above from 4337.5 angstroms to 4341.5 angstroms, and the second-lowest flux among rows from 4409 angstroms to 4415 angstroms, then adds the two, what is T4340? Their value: 15.8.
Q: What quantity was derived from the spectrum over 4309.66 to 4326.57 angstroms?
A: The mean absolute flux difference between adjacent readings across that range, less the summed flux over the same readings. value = -158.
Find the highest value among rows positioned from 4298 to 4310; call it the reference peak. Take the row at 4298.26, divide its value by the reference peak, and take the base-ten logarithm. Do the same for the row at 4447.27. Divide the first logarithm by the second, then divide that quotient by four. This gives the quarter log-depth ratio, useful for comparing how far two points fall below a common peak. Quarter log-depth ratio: 2.7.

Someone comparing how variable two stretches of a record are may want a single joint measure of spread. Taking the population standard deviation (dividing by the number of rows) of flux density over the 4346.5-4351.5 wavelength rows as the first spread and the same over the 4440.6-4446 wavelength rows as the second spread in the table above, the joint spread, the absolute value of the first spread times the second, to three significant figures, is 0.239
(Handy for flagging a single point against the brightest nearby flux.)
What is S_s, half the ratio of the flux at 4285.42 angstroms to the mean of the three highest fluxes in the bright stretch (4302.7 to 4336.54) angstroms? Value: 0.410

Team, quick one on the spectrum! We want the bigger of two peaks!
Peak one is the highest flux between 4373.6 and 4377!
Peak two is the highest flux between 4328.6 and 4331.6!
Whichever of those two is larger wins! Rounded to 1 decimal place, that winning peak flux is 10.5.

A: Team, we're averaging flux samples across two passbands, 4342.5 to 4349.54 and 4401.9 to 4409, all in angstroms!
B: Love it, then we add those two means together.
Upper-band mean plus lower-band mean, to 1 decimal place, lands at 18.5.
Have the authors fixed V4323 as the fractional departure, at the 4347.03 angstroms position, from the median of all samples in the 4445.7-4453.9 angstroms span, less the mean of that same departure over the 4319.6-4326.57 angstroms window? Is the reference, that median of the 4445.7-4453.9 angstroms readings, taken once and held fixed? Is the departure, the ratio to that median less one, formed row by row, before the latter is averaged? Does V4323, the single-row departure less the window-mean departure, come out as 0.01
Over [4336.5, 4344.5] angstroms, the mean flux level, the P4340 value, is 7.2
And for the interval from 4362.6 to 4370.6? 9.4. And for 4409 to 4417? 9.6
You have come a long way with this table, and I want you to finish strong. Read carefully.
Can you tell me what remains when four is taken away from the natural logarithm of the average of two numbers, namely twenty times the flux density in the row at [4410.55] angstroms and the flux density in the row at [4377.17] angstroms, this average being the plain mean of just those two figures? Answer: 0.56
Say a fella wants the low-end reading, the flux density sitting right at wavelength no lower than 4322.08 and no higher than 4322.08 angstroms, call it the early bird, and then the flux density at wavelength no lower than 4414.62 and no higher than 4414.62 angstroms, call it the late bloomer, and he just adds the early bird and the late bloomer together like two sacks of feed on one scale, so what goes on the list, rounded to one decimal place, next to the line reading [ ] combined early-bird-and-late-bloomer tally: 18.1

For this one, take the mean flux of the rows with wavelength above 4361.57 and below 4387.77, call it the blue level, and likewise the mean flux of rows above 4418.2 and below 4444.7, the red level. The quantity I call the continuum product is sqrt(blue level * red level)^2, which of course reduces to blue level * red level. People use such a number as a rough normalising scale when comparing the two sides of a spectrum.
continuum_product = 87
